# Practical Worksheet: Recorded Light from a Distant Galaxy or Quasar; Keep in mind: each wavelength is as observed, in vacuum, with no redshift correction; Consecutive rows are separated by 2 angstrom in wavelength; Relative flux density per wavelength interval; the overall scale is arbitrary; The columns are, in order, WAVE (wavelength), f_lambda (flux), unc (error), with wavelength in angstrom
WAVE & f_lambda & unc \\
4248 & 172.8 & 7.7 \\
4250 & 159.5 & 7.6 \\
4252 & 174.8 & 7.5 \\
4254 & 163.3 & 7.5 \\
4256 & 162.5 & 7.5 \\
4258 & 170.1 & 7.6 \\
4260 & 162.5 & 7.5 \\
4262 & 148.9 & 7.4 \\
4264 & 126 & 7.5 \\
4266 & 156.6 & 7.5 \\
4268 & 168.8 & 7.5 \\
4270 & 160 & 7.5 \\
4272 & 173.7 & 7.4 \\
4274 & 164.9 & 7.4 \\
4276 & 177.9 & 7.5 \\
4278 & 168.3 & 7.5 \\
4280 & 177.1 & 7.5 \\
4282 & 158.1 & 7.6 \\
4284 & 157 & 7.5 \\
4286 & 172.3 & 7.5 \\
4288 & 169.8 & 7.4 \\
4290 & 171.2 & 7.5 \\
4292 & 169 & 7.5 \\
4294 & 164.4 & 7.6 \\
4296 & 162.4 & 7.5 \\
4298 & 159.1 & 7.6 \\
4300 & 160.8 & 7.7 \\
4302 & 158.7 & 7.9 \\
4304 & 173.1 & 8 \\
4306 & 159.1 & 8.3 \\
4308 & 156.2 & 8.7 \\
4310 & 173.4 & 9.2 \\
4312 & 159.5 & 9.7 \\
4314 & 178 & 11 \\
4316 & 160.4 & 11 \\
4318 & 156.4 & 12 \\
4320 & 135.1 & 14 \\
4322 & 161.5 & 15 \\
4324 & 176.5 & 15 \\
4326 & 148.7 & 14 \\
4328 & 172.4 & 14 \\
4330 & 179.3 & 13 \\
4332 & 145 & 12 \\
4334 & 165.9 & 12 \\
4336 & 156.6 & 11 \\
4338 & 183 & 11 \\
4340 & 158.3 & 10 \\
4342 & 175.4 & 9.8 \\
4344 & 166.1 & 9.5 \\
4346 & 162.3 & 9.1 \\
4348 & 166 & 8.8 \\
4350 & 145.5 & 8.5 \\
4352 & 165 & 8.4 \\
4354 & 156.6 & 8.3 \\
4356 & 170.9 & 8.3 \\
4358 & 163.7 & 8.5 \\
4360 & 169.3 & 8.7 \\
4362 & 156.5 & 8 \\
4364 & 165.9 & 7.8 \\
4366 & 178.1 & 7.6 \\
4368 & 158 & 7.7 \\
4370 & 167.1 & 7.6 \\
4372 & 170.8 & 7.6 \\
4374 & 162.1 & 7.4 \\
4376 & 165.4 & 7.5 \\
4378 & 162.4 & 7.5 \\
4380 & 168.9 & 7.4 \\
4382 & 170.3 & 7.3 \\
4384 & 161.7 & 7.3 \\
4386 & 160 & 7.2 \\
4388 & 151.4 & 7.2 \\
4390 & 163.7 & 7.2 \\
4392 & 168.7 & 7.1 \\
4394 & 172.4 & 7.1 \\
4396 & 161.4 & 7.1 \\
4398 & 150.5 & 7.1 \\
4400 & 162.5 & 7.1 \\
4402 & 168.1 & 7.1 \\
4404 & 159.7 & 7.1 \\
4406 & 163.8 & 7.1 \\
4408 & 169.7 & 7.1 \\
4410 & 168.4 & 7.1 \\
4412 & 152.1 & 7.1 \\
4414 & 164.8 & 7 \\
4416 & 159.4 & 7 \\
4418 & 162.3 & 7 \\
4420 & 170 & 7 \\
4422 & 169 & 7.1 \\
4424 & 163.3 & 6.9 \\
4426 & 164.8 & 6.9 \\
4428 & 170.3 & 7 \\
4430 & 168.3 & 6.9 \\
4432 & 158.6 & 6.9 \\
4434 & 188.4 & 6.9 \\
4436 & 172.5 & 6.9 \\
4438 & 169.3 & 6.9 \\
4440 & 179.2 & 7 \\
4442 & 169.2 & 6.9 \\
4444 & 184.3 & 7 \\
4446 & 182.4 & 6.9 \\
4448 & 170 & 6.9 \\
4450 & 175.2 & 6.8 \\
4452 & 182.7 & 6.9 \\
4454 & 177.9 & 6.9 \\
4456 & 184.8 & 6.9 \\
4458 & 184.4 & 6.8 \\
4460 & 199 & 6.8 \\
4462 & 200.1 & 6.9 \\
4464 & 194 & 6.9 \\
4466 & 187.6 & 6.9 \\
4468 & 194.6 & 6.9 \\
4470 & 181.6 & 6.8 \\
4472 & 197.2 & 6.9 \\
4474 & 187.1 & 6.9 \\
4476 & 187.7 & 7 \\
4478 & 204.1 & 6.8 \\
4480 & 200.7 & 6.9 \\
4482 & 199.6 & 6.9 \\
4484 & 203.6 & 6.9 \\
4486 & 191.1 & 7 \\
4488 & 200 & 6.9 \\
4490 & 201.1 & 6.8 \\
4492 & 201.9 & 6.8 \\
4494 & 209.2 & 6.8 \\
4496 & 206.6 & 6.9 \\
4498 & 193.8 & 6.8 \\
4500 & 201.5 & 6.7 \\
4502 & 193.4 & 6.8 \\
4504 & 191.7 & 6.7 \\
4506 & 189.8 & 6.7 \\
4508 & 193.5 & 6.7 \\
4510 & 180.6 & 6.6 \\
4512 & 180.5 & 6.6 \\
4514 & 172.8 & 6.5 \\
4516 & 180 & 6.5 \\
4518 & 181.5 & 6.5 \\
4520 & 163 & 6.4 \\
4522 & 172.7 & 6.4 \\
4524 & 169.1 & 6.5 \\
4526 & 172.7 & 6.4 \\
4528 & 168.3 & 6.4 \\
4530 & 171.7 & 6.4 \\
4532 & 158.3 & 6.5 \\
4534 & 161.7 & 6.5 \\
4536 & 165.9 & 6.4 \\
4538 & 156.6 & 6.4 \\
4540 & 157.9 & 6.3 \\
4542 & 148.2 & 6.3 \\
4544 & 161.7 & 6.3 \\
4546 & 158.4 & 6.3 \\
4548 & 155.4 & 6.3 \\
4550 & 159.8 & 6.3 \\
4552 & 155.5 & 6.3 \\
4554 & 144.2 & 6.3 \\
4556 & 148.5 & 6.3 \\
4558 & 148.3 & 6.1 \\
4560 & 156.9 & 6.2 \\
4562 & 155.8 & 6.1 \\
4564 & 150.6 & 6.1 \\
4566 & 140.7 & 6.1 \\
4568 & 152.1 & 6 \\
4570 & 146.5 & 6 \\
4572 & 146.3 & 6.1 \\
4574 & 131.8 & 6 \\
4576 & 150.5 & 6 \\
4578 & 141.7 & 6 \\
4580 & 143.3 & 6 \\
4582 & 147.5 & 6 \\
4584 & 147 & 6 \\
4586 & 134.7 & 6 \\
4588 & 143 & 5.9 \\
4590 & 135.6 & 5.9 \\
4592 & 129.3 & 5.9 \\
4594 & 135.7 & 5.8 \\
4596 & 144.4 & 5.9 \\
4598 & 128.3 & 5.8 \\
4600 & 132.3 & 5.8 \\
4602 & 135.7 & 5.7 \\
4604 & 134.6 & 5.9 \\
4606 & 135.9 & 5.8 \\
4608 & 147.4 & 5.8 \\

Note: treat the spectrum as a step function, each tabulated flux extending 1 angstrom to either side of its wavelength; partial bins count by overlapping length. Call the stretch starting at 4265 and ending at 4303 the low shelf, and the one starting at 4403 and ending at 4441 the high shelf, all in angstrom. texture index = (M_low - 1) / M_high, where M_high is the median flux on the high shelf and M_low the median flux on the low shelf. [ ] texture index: 0.97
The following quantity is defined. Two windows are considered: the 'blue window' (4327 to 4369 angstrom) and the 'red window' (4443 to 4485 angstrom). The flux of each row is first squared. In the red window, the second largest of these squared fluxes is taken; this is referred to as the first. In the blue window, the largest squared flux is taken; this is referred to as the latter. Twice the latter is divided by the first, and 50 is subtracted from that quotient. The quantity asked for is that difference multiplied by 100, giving -4838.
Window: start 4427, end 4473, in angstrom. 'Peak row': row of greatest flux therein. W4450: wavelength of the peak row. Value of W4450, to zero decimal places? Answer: 4462 angstrom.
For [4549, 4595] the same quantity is 4550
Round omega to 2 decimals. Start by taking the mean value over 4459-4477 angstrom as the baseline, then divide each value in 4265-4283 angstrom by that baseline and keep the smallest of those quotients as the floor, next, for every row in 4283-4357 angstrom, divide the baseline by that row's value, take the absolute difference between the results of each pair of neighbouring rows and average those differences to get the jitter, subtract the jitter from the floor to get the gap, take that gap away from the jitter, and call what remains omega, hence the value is -0.62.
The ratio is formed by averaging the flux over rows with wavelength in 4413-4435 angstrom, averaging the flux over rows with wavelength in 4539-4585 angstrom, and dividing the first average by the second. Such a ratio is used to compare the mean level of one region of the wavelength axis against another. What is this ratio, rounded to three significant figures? 1.12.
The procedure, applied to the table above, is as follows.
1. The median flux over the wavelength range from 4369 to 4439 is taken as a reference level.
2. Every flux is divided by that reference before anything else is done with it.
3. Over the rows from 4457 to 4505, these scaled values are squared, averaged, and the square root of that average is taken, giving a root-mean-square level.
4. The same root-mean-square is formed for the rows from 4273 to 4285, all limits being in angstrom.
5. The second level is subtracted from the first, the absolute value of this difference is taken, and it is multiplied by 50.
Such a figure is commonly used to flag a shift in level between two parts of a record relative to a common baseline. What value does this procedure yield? 8.8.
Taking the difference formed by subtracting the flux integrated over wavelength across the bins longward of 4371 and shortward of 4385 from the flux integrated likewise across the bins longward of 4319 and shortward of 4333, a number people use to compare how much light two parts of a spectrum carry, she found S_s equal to -86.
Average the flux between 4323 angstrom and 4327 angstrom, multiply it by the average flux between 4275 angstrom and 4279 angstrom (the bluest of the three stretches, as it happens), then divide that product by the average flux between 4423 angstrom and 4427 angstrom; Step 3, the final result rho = 172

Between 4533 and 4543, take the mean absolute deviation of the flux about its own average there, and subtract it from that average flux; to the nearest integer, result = 153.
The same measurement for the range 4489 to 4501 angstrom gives 199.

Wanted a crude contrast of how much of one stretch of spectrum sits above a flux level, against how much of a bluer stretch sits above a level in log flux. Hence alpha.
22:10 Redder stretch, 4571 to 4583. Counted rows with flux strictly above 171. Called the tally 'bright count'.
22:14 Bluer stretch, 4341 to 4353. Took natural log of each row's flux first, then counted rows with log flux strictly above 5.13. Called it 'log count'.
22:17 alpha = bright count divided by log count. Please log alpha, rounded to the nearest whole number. 0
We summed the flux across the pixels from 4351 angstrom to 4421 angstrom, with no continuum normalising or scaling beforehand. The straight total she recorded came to 5742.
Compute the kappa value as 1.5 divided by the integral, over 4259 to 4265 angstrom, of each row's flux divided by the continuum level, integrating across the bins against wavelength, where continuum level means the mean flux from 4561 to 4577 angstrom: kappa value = 0.25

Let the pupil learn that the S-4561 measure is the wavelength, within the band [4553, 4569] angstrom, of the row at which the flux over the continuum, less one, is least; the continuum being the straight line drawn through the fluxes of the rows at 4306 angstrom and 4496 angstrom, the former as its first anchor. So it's 4566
